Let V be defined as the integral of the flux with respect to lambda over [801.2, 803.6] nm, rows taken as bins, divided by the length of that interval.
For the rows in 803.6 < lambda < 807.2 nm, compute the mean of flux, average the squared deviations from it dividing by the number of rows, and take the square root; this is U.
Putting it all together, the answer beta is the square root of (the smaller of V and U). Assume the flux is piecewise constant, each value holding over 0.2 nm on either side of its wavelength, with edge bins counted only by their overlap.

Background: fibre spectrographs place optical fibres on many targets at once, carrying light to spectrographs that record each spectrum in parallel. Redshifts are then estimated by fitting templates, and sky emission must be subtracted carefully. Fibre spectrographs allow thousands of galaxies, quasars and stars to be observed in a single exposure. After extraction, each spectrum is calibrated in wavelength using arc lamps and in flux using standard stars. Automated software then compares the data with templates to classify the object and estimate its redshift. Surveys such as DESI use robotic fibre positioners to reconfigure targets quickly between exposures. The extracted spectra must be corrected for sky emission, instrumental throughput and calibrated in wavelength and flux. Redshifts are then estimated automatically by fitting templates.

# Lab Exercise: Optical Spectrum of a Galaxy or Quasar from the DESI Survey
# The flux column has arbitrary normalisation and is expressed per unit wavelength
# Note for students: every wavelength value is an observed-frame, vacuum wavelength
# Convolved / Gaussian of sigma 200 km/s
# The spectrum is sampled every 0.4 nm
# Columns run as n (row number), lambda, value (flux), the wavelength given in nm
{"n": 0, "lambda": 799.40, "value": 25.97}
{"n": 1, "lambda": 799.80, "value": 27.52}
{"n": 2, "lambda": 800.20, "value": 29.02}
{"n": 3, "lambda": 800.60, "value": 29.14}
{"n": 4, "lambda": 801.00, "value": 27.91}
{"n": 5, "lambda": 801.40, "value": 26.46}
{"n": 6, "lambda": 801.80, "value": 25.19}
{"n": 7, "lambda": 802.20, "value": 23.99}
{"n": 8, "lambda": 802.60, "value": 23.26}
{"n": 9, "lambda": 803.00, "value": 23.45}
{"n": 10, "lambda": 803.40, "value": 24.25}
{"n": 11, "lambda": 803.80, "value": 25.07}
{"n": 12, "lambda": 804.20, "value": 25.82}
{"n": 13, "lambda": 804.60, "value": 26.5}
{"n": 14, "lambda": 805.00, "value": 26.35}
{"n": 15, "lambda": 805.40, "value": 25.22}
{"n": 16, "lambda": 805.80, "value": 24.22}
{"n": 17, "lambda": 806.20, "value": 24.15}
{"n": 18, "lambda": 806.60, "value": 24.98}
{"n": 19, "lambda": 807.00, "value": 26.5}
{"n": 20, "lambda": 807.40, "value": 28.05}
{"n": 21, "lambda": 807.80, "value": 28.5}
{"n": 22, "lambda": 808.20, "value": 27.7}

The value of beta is 0.93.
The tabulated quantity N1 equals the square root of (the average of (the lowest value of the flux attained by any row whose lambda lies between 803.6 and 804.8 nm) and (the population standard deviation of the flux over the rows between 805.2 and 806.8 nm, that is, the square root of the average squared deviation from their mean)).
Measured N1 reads 3.57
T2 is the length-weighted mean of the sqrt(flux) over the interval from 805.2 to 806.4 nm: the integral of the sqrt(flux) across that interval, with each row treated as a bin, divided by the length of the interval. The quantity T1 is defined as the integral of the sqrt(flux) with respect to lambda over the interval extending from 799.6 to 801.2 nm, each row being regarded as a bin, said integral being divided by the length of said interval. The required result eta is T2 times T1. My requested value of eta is 26.4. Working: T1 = 5.329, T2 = 4.95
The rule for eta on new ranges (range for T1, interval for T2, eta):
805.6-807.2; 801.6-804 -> 24.6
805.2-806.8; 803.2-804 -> 24.6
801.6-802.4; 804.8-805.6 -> 25.2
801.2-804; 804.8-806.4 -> 24.7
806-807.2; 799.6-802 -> 26.3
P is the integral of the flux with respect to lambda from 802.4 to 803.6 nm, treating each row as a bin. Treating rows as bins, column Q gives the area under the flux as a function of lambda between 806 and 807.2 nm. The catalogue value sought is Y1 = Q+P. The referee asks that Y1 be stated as 59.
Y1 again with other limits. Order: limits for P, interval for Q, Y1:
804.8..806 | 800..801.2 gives 65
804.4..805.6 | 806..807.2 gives 61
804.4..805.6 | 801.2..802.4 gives 61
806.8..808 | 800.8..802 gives 65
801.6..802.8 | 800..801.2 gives 63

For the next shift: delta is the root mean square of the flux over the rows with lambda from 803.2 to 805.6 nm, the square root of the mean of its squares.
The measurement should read 25.5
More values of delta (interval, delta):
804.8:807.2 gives 25.3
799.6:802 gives 27.6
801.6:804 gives 24.2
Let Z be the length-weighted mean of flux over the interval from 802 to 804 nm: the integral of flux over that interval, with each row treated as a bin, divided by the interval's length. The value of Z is 24.0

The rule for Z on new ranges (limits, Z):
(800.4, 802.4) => 26.5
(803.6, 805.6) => 25.8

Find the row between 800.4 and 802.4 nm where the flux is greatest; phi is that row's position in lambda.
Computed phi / 800.60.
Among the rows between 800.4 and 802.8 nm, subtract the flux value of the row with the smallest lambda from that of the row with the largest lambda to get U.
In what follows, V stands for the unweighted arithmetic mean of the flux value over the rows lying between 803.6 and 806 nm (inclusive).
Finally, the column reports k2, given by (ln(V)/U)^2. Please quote 0.30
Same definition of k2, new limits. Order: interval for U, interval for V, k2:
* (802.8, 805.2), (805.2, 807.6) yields 1.25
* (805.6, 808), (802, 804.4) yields 0.56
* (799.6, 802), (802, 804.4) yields 1.88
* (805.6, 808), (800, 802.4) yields 0.59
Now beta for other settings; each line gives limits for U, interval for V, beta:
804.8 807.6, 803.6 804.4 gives 1.14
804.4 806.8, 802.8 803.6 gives 0.96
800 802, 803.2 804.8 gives 1.23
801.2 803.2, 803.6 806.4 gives 1.10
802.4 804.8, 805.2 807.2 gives 1.09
